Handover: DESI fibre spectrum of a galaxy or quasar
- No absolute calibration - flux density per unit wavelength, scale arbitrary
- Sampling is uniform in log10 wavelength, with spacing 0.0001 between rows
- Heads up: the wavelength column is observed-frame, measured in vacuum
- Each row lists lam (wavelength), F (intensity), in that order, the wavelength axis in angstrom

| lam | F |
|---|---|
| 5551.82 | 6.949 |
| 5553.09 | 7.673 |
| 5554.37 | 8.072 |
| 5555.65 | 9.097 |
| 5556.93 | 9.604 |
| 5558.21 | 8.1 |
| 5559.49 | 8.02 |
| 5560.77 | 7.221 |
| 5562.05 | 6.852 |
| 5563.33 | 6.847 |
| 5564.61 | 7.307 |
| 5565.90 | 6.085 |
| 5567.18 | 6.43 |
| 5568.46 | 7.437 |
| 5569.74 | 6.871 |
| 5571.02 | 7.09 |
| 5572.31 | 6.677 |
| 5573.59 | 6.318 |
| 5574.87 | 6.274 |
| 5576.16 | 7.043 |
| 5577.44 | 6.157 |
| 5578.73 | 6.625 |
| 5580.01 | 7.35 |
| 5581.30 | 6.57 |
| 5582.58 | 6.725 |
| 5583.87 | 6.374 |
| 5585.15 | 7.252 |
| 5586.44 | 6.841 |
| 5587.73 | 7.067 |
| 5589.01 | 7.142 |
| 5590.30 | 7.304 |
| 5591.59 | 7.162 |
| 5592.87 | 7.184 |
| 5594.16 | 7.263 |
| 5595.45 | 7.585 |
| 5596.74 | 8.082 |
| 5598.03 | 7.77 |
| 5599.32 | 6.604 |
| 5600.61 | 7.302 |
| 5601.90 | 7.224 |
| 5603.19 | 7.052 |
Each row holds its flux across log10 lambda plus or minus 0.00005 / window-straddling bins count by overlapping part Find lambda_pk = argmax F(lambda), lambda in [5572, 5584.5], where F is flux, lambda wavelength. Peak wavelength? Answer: 5580.01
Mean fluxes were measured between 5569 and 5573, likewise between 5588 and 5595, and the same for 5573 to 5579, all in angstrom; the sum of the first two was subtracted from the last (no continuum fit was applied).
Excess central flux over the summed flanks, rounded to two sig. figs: -7.6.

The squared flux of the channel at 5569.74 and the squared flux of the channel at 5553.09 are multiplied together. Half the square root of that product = 26.4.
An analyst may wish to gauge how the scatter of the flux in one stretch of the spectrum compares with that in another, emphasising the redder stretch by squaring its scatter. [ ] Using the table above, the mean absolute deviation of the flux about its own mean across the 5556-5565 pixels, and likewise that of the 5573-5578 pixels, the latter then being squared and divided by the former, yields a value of 0.12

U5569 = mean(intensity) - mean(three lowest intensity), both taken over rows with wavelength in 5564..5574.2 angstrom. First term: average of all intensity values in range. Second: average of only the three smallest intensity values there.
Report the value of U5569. 0.5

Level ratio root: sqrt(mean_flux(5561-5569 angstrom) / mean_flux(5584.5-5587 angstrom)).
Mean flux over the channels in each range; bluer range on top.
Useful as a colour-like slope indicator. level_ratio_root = 0.984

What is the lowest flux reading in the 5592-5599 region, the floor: 7.184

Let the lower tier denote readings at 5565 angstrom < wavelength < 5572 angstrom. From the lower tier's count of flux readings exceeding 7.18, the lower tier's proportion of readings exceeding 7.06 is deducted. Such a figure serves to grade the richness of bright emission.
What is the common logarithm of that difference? -0.2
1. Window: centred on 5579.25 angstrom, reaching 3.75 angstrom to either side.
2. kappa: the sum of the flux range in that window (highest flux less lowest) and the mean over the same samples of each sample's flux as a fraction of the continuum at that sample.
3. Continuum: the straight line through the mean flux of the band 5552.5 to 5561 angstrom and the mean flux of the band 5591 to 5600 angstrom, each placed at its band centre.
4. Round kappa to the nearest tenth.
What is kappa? 2.1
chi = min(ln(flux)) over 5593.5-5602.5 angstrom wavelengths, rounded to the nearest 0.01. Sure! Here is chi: 1.89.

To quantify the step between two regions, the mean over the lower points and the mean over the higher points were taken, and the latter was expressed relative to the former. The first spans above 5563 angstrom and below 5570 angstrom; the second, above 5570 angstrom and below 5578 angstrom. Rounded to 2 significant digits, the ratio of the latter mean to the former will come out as 0.97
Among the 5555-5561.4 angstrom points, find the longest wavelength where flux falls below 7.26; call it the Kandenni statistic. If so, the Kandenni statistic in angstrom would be 5560.77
